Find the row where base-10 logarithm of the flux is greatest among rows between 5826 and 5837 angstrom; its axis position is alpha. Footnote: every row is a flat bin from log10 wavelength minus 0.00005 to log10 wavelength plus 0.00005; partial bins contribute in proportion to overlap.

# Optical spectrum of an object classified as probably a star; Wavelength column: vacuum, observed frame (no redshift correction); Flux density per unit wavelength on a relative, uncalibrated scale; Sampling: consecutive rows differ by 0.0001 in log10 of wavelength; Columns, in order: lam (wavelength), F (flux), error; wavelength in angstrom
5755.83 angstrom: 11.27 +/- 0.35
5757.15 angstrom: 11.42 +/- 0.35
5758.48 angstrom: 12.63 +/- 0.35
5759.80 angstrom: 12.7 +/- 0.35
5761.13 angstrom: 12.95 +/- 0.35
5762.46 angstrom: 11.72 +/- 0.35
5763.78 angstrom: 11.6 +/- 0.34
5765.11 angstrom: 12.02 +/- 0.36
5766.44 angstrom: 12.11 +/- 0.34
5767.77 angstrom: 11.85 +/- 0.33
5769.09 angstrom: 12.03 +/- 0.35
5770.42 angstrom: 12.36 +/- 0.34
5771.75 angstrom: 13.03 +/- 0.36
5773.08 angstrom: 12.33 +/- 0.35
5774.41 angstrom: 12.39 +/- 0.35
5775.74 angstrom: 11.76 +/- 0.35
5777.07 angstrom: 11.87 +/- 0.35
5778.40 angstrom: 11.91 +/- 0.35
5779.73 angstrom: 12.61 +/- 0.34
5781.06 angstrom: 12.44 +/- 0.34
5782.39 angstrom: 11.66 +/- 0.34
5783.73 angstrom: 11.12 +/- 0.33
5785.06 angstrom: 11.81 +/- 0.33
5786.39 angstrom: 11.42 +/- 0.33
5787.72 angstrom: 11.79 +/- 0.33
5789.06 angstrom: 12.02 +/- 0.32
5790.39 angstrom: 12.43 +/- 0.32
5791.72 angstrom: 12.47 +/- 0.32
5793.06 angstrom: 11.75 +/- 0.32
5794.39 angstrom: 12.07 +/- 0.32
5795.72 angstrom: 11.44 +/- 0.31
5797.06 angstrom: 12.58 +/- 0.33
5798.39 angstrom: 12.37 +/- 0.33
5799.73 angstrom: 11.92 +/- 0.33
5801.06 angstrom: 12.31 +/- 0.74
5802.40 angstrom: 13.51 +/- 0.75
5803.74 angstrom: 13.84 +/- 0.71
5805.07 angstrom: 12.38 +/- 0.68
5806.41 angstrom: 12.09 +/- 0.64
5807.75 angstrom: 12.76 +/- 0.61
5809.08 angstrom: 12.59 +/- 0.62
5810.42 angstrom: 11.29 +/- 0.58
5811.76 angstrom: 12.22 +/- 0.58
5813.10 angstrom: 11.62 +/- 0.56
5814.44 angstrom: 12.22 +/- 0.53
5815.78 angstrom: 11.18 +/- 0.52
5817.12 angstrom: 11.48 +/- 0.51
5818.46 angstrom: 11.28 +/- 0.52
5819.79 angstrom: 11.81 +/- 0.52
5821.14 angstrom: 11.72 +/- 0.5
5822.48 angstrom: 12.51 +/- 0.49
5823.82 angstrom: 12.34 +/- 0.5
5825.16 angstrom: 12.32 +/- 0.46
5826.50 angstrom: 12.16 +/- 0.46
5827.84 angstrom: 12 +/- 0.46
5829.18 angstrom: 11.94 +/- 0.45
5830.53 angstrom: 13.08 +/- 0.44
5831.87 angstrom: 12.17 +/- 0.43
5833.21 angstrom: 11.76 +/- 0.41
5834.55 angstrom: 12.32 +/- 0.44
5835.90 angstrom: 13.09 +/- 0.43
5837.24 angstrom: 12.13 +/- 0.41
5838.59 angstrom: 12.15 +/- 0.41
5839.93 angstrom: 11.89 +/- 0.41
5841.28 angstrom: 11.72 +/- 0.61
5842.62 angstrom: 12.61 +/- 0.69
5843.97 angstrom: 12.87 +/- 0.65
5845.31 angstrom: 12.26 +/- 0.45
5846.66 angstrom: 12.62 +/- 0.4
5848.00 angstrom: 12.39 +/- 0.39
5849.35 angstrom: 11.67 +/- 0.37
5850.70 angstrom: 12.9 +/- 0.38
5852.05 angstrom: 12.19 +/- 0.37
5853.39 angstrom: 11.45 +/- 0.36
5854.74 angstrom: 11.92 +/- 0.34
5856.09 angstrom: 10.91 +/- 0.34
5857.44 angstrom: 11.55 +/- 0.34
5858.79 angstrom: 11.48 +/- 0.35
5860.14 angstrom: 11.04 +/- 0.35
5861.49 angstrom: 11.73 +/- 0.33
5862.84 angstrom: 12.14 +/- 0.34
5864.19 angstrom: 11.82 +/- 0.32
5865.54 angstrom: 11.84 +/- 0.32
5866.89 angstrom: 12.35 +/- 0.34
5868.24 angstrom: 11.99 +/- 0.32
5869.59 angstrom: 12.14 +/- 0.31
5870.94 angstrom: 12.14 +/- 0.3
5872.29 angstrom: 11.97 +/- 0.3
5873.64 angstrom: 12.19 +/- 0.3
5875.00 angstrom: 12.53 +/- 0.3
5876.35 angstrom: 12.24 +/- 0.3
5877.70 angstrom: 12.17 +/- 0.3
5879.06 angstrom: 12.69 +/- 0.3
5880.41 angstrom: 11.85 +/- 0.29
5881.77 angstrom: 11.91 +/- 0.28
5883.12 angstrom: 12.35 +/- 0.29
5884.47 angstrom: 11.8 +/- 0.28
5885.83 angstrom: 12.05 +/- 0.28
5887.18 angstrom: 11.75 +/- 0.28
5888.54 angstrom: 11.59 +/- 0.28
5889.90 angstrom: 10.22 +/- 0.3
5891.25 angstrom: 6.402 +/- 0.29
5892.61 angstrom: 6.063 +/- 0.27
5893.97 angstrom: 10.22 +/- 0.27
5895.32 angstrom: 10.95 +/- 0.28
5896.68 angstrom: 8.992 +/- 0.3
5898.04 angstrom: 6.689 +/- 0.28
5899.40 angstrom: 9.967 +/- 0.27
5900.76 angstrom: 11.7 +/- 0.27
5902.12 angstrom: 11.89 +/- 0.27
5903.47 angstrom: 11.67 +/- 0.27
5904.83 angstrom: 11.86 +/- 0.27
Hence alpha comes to 5835.90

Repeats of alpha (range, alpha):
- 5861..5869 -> 5866.89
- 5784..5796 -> 5791.72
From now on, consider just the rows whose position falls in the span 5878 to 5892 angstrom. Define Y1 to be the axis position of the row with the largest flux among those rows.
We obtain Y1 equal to 5879.06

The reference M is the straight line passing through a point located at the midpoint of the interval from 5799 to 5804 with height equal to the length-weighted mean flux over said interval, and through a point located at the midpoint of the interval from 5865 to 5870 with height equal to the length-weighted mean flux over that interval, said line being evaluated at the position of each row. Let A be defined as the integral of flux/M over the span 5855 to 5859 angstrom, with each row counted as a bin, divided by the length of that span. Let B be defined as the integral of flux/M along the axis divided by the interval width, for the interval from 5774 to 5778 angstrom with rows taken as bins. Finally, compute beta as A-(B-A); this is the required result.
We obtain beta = 0.94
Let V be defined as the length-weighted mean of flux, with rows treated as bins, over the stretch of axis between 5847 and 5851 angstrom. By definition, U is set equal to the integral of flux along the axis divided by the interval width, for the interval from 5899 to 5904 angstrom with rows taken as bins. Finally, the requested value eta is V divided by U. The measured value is 1.08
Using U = 11.4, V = 12.3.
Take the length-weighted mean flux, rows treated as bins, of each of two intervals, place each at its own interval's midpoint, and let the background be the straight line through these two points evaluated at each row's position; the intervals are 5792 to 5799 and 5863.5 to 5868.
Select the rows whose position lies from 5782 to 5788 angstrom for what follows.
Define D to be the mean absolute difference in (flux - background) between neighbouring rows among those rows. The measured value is 0.50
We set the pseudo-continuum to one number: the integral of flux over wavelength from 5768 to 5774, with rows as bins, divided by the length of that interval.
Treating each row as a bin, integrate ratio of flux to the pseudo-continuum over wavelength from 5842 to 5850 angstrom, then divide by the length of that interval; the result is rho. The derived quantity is 1.00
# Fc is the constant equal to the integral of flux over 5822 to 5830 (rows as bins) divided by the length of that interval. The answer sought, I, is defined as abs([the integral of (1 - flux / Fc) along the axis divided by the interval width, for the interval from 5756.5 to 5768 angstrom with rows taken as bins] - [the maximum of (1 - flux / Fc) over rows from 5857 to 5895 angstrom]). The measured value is 0.50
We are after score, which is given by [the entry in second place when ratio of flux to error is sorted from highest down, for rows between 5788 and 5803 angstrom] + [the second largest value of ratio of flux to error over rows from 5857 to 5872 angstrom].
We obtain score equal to 78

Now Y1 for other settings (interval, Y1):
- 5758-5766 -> 5761.13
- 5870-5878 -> 5875.00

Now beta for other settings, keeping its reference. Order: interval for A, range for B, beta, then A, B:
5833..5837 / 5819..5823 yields 1.05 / 1.00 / 0.95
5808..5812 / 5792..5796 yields 0.98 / 0.95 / 0.92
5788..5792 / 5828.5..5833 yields 0.91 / 0.95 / 0.99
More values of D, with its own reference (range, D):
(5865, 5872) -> 0.26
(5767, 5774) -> 0.47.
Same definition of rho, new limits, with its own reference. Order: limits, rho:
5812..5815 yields 0.96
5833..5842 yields 0.98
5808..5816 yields 0.96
